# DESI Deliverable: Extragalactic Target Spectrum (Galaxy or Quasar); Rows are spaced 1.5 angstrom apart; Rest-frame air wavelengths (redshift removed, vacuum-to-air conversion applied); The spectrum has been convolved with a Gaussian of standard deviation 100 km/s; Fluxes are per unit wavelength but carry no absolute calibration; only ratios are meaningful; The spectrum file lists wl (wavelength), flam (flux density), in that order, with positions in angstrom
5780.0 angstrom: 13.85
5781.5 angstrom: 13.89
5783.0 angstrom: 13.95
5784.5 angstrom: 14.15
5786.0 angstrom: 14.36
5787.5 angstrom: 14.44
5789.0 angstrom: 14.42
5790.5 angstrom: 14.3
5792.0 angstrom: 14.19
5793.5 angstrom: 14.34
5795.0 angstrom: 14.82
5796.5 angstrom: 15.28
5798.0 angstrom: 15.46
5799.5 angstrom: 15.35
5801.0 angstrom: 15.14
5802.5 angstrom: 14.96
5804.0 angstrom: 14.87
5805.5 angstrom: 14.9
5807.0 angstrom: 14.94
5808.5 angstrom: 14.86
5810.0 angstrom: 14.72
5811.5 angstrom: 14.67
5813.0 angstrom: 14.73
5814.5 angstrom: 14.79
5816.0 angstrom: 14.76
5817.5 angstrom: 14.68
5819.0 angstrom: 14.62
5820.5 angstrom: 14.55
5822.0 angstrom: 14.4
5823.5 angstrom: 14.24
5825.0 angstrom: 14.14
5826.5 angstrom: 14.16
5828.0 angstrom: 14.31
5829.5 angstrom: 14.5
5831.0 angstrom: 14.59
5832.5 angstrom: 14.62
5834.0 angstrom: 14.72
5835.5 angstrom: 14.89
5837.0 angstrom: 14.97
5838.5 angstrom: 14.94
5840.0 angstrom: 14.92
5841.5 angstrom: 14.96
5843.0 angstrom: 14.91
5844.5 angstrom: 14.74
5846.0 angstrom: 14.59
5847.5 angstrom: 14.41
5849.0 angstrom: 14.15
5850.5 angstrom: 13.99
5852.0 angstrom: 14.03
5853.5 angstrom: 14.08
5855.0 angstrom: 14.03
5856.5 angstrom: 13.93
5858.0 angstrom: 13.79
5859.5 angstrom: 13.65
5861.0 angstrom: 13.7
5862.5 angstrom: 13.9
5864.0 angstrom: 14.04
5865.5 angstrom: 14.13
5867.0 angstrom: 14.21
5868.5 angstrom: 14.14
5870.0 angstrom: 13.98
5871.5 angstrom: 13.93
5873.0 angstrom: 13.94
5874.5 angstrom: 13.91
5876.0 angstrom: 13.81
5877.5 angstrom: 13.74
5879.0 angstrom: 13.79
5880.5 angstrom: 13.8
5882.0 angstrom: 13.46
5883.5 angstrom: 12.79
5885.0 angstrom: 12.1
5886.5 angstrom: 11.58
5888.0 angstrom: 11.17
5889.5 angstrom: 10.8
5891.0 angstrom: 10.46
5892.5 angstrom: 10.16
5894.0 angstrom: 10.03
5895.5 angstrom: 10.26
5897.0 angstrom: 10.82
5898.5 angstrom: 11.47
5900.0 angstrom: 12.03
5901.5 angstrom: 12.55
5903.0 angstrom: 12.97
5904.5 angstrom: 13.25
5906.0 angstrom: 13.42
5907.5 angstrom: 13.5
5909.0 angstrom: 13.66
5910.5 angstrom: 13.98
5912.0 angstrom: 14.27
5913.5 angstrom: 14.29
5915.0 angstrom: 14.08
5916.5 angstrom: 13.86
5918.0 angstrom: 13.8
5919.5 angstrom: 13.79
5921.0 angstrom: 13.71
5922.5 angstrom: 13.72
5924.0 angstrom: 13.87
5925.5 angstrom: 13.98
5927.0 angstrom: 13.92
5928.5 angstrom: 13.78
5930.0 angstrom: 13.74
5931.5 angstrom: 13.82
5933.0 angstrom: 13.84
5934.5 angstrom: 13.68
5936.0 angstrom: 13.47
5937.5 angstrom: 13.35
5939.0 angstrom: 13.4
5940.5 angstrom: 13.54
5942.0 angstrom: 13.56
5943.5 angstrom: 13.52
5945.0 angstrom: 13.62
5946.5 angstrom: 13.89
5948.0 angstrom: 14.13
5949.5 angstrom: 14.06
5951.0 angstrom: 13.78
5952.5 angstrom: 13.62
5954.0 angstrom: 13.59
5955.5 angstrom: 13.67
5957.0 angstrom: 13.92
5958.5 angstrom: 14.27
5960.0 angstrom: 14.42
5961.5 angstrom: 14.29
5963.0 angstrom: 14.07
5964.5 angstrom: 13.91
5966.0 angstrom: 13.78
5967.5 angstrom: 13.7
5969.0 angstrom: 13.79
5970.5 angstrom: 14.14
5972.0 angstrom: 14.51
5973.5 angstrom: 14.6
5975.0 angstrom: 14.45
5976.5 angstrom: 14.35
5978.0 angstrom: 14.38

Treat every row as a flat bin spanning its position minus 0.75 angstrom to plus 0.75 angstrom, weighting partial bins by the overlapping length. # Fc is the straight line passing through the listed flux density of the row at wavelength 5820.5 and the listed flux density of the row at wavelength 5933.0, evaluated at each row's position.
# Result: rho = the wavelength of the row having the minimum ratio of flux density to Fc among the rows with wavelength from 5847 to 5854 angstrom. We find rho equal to 5850.5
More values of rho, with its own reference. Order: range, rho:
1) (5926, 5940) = 5937.5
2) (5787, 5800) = 5792.0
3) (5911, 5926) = 5921.0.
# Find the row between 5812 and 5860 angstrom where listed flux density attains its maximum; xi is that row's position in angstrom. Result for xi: 5837.0 angstrom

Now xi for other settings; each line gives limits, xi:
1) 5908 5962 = 5960.0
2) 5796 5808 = 5798.0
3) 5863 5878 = 5867.0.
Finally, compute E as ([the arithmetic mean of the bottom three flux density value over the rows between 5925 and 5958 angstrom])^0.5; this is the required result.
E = 3.66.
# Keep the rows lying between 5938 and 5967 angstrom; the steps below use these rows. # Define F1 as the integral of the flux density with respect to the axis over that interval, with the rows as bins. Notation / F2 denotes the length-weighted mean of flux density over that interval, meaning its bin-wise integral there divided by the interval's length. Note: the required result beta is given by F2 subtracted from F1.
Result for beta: 387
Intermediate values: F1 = 401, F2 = 13.8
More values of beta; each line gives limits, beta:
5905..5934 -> 387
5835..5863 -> 387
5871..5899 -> 329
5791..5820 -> 415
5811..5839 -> 394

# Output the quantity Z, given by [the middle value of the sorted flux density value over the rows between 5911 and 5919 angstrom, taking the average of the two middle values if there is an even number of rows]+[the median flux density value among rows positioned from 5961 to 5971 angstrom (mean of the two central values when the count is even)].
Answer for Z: 28.0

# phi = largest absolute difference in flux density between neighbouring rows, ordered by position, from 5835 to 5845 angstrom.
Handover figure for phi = 0.17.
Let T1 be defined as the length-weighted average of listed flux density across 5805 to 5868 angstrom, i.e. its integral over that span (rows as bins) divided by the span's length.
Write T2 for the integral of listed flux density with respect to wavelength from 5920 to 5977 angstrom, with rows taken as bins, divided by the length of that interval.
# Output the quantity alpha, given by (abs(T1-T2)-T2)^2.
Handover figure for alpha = 177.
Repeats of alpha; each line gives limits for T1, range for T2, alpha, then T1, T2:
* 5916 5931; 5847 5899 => 150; 13.8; 13.0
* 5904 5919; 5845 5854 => 191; 13.8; 14.2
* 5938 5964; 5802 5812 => 192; 13.8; 14.8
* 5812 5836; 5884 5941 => 127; 14.5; 12.9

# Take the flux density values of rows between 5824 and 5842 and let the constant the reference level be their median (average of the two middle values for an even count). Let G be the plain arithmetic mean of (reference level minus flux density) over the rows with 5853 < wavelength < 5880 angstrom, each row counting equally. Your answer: 0.74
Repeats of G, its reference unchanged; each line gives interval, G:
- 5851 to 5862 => 0.78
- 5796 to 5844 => -0.10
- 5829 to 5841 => -0.10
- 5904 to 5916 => 0.86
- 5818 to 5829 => 0.32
